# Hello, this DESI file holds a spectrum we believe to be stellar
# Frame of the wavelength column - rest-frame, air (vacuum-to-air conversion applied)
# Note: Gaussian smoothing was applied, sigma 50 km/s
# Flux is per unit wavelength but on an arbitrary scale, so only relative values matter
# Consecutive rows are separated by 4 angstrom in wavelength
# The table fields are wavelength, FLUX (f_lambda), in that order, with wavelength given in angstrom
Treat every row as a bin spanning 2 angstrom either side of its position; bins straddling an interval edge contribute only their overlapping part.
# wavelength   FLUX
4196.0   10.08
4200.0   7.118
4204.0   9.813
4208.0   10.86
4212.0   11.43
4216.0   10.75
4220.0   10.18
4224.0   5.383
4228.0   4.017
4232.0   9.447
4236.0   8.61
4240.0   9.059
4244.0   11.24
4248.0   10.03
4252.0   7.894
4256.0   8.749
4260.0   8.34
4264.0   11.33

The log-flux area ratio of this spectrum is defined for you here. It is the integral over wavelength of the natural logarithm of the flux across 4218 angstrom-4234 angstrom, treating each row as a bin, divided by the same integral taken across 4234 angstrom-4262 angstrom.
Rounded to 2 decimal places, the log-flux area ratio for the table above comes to 0.49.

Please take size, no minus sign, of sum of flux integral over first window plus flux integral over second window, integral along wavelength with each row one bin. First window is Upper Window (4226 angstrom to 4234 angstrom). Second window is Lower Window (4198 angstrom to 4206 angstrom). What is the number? 122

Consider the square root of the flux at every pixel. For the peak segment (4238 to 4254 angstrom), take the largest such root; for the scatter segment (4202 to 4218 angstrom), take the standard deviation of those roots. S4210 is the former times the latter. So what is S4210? 0.3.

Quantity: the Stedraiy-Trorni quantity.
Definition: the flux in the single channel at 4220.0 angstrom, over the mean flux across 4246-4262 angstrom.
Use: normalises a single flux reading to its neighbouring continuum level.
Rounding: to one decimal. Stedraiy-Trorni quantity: 1.2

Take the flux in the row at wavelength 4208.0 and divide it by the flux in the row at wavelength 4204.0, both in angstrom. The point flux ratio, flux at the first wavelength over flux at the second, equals 1.11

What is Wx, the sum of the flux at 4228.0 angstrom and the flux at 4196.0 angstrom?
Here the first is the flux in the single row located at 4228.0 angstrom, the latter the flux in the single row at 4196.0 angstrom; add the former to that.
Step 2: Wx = 14.1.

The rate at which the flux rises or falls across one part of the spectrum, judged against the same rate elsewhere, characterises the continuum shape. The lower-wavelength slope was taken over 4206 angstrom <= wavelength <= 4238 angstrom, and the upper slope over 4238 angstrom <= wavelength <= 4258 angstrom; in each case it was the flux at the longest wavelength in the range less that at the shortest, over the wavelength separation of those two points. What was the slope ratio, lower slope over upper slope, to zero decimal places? 4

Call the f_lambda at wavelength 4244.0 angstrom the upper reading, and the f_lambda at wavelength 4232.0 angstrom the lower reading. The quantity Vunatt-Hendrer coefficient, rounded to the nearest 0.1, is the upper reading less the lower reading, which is 1.8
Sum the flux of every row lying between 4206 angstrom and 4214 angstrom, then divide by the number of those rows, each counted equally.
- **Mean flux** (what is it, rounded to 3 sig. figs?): 11.1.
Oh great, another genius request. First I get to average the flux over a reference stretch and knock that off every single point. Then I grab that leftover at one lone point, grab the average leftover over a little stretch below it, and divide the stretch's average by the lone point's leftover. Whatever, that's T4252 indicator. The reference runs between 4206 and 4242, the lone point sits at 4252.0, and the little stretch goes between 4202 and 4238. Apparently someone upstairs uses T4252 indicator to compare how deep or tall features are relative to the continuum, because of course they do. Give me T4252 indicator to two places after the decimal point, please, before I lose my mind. -0.09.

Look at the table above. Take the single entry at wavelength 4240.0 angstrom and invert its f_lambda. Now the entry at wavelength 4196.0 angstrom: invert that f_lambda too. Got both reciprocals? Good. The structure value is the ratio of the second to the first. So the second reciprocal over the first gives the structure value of 0.899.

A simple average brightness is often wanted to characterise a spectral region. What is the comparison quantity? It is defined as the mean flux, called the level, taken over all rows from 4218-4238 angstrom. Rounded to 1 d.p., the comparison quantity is 7.5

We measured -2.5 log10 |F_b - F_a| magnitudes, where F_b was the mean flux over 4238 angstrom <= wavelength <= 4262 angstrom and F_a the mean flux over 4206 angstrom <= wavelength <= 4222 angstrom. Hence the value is -0.50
